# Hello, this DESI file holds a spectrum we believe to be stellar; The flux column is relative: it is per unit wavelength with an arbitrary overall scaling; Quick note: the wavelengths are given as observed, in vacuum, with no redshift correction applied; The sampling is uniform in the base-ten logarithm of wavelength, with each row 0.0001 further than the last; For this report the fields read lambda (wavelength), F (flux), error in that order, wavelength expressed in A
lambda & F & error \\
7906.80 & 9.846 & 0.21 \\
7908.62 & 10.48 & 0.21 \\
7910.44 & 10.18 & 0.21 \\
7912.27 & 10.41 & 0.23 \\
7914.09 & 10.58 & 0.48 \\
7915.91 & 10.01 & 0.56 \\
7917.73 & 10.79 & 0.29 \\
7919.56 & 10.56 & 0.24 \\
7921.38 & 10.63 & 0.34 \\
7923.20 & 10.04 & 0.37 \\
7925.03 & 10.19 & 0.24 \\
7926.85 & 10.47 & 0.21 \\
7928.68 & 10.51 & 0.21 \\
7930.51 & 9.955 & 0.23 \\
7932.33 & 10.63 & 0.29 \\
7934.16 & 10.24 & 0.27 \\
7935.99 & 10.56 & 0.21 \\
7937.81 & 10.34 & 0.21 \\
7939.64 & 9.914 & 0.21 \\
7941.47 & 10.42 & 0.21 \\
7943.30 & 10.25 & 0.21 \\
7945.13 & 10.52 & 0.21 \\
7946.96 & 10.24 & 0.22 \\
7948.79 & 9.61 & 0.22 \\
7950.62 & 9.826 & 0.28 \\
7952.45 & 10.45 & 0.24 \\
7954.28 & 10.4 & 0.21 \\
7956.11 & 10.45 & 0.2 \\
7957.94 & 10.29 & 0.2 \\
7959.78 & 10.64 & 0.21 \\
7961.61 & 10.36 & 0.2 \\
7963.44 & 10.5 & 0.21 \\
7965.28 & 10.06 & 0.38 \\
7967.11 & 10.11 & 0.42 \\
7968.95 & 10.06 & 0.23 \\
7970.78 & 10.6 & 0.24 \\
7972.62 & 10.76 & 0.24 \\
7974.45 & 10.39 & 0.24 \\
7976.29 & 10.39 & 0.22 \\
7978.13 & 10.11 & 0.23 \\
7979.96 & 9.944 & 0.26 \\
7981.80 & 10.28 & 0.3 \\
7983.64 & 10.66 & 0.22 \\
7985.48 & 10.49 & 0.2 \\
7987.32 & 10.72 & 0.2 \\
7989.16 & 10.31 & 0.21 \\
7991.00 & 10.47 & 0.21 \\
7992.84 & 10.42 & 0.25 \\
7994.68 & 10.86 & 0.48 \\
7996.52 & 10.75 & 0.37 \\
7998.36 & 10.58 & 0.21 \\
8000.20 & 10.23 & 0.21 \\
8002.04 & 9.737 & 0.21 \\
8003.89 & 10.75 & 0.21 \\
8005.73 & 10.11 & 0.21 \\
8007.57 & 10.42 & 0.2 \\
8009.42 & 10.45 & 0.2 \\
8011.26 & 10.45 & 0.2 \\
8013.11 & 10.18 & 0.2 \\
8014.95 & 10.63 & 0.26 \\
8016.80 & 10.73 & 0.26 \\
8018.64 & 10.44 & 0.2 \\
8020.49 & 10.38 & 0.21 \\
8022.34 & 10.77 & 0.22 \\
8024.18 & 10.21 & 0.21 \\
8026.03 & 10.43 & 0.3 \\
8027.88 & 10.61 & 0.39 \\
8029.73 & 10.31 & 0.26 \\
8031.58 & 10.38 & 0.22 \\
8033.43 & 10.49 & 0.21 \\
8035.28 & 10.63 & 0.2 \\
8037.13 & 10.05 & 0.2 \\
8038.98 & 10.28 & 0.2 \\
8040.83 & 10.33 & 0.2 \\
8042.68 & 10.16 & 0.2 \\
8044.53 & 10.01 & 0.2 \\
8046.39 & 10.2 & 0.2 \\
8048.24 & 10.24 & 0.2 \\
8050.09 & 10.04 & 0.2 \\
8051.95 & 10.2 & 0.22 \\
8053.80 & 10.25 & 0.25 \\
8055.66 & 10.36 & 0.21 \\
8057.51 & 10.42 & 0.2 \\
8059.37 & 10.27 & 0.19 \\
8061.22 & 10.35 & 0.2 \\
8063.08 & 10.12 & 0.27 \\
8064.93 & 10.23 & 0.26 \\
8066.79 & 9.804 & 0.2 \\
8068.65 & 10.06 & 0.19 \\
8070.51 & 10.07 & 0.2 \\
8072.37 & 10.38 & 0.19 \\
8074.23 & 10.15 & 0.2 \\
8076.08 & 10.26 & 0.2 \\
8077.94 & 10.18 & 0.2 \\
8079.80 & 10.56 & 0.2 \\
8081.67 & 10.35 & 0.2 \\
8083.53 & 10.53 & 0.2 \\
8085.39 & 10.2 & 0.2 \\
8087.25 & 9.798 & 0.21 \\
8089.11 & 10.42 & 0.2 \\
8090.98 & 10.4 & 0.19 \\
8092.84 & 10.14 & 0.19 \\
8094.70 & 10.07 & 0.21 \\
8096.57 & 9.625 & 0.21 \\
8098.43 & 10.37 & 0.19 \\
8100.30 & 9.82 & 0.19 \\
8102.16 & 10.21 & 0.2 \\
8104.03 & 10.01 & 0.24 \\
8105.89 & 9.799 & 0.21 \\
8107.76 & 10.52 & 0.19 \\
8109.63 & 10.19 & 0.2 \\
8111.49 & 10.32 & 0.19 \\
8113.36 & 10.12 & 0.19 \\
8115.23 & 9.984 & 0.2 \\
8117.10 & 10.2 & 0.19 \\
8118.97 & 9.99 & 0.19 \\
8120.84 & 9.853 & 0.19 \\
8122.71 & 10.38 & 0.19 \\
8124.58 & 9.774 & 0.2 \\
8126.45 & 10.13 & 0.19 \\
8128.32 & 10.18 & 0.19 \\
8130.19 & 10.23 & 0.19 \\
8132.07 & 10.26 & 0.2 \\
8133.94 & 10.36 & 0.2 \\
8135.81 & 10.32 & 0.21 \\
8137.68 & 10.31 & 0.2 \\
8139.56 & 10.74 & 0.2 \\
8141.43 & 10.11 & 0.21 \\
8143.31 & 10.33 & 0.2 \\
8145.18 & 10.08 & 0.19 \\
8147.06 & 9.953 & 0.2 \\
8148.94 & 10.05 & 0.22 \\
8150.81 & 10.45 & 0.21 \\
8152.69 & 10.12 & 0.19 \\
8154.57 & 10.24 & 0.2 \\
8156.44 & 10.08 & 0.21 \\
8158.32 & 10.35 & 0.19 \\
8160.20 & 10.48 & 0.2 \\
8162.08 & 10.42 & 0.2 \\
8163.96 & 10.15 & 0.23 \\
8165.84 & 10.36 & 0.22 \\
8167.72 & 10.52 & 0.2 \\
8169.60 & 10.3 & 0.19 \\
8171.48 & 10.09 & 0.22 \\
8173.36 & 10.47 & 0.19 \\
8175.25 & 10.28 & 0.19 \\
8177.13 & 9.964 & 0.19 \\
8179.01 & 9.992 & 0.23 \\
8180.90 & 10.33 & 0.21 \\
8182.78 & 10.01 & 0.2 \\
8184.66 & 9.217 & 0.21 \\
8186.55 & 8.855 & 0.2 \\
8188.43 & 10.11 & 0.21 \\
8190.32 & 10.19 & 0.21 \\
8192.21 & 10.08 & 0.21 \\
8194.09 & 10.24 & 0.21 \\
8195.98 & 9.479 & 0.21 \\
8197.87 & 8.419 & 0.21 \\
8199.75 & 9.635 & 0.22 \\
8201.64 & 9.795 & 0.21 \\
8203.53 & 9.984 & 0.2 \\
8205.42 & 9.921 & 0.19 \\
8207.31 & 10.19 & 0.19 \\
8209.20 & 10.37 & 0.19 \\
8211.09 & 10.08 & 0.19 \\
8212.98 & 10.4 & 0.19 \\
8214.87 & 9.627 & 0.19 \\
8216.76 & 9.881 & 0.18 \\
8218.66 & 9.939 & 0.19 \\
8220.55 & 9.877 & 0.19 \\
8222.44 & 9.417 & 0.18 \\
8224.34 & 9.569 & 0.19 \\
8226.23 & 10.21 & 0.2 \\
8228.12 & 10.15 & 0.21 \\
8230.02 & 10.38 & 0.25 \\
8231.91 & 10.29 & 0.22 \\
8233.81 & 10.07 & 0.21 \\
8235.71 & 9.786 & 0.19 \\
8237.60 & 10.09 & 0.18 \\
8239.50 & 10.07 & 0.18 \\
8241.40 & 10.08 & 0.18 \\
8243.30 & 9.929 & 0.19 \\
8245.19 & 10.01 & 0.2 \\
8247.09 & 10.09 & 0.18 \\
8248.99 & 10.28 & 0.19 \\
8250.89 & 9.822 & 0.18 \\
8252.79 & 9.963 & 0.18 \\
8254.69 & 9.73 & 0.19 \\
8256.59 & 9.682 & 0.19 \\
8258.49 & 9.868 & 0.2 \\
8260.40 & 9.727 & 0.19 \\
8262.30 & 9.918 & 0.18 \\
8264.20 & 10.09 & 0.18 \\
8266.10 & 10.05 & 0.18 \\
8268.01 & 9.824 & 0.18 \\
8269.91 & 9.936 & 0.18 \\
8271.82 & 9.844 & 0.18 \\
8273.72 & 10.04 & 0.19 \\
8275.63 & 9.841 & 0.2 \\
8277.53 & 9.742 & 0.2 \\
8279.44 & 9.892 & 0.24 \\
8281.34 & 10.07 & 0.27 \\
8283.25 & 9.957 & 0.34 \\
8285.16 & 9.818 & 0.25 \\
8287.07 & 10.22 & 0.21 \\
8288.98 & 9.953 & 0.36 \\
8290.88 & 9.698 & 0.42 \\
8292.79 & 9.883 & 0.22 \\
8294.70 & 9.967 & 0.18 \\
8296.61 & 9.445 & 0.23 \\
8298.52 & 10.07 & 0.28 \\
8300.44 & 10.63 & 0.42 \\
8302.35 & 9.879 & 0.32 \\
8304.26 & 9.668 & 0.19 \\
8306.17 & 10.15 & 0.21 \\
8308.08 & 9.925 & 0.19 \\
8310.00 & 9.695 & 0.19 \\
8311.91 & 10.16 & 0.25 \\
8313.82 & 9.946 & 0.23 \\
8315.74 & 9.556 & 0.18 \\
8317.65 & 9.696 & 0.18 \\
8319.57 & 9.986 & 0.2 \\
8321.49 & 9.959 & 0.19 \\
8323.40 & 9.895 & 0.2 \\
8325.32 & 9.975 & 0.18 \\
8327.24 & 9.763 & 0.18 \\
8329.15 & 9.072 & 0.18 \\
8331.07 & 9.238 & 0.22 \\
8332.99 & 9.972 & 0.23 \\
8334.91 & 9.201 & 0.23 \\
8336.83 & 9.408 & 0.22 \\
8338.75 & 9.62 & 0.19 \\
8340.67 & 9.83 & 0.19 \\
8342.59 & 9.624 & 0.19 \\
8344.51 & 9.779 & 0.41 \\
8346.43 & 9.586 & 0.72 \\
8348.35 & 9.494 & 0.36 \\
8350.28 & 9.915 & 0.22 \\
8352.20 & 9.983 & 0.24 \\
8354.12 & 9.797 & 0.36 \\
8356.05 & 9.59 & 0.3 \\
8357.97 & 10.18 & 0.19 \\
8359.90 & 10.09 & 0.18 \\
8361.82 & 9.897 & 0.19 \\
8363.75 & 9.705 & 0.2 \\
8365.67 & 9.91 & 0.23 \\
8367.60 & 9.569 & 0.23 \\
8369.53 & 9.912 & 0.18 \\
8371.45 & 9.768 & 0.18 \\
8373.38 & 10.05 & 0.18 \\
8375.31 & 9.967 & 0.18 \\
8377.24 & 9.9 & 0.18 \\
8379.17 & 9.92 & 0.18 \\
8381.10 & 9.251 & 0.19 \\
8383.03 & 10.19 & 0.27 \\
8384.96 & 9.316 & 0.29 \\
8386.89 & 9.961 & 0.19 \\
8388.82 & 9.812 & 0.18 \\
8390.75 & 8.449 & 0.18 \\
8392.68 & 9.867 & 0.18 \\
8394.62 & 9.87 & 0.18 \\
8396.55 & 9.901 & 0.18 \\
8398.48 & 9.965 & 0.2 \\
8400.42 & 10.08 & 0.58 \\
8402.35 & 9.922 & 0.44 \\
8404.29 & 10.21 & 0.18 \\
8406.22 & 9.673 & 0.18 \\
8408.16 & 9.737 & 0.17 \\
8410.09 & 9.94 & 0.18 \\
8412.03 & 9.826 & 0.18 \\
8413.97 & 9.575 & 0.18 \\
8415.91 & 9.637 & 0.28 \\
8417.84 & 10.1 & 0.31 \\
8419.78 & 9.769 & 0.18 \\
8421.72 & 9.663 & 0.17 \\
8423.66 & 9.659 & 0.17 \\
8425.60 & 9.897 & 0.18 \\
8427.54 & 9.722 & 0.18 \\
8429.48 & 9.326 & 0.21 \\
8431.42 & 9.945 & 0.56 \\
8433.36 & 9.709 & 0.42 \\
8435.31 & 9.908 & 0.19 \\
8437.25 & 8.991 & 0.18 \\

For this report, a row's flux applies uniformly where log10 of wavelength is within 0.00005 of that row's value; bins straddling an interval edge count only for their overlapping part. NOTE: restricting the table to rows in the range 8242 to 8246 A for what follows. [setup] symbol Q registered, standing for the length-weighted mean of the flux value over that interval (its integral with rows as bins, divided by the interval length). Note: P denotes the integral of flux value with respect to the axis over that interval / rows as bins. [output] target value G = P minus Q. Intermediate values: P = 40.0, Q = 10.0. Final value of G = 30.0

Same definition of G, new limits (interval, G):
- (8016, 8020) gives 31.7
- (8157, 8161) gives 31.1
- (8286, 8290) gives 30.3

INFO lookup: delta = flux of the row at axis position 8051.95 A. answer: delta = 10.2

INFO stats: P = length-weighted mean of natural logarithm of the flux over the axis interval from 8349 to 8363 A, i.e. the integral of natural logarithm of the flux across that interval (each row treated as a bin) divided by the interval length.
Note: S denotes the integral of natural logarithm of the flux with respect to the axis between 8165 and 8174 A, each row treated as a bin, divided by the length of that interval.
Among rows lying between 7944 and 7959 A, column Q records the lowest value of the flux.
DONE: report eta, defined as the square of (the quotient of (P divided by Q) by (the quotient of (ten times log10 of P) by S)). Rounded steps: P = 2.29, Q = 9.61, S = 2.34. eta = 0.0240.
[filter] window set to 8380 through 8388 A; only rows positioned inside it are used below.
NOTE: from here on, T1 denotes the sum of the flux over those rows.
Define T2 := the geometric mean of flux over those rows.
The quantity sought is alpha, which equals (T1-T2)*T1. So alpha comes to 1125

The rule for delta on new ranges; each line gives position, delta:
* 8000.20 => 10.23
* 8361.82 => 9.897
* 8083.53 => 10.53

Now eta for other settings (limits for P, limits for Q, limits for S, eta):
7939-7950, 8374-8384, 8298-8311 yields 0.0250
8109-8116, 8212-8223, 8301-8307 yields 0.0240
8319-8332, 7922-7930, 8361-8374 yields 0.0210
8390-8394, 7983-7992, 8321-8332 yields 0.0199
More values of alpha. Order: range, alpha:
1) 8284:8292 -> 1181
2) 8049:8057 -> 1252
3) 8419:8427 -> 1140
